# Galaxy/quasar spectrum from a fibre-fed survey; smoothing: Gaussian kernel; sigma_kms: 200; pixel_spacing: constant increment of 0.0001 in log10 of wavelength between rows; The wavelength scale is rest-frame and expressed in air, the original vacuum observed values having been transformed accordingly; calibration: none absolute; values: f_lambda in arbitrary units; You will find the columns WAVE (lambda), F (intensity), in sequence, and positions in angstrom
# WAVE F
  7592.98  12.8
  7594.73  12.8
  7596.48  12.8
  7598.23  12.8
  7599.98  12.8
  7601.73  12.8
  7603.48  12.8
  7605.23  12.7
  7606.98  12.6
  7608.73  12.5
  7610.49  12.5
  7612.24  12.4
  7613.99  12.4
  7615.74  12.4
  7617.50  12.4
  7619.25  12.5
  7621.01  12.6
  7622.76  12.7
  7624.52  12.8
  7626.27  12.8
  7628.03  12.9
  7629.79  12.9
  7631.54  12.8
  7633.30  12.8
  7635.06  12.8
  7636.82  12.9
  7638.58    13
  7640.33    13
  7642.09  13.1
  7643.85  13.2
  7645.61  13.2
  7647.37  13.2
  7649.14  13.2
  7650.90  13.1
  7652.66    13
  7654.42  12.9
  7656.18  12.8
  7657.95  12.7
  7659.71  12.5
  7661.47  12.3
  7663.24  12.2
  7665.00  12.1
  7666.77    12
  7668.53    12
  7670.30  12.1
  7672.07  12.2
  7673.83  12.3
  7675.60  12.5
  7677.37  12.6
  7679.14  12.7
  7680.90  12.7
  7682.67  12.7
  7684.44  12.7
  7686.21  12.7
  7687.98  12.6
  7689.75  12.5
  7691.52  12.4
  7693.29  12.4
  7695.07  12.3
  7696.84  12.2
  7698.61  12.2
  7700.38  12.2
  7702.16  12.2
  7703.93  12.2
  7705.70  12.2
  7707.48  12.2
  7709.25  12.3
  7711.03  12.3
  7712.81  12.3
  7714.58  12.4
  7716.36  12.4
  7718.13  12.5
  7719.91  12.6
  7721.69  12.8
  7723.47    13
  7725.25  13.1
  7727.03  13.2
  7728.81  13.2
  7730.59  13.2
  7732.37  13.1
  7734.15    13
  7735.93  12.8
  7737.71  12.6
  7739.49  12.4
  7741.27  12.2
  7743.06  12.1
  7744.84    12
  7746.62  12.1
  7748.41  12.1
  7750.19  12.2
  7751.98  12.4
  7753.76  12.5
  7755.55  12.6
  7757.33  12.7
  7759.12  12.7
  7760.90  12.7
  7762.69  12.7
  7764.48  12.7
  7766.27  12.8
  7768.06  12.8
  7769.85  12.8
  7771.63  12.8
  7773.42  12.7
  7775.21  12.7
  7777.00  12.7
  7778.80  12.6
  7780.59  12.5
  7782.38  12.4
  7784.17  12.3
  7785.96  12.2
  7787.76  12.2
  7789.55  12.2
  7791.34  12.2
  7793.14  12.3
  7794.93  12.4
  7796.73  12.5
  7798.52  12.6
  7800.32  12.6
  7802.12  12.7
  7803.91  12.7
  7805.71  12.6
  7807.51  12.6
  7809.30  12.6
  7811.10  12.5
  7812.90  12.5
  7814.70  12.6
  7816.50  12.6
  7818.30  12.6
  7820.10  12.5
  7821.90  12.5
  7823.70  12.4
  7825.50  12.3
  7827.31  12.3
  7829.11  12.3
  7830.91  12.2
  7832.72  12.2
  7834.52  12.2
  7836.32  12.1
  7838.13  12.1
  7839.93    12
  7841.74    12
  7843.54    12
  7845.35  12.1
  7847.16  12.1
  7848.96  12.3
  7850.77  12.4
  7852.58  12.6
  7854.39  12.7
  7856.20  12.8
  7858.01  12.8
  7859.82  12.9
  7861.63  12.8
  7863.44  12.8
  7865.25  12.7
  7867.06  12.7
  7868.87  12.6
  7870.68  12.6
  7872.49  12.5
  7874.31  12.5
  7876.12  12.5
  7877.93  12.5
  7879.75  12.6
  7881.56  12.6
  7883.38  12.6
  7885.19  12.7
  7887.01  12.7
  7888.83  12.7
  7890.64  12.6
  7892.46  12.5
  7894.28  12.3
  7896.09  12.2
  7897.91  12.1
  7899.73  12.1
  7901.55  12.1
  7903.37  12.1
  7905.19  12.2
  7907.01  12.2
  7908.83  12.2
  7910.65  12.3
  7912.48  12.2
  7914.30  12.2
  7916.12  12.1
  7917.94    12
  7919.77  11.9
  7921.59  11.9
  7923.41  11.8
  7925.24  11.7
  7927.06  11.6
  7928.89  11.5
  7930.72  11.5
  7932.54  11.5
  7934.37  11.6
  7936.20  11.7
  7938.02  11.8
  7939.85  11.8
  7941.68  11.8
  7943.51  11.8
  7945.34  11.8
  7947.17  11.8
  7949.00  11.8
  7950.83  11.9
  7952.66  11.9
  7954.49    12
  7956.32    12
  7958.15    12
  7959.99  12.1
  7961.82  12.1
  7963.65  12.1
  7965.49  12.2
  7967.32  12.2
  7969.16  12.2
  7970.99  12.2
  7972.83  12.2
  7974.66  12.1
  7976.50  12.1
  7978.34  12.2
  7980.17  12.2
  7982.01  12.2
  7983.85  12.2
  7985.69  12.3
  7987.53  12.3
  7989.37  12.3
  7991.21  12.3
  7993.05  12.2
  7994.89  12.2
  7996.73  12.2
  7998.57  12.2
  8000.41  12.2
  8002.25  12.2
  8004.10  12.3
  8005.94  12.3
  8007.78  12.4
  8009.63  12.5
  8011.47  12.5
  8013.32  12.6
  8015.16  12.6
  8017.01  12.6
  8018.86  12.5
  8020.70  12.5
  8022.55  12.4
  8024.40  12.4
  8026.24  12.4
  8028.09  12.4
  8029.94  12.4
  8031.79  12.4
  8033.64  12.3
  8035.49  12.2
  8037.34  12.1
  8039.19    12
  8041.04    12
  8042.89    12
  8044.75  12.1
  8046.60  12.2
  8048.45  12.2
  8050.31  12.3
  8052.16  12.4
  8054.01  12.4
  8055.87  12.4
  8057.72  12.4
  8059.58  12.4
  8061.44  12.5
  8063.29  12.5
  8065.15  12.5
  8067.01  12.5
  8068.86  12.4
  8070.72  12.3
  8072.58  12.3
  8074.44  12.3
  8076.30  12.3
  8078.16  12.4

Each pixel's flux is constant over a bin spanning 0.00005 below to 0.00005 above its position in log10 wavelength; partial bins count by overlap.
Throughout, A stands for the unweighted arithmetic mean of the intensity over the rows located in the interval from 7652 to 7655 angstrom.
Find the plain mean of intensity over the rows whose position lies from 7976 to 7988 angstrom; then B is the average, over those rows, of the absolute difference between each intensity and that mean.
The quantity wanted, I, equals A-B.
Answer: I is 12.9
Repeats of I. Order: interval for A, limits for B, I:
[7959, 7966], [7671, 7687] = 12.0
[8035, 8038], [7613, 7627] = 12.0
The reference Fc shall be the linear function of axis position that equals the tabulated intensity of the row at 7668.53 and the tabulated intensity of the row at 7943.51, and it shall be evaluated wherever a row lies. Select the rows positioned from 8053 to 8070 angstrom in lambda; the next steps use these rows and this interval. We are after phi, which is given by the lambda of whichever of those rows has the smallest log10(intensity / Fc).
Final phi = 8054.01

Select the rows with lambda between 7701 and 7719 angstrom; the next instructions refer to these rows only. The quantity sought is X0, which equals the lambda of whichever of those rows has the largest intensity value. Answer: 7718.13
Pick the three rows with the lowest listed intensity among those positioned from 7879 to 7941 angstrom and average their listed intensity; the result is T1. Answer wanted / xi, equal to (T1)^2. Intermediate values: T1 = 11.5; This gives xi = 132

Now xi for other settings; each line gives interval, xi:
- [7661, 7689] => 145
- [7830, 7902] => 144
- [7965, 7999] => 147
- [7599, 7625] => 154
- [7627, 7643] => 164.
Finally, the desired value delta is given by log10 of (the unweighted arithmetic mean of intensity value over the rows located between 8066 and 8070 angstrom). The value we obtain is 1.10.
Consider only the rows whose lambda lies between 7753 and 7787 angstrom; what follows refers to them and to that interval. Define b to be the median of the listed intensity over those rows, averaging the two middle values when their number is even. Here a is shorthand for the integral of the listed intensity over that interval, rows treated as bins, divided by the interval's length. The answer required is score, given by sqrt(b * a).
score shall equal 12.7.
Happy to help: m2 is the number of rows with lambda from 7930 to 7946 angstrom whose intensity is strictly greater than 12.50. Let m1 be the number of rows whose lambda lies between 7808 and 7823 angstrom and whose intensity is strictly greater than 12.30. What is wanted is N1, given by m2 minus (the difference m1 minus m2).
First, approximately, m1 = 8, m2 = 0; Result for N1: -8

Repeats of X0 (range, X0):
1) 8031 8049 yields 8031.79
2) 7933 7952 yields 7950.83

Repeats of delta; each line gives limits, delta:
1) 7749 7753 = 1.09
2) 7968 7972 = 1.09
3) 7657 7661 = 1.10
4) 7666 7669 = 1.08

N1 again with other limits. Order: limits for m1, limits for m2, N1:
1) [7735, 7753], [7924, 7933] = -4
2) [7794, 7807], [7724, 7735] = 5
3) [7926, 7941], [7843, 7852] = 0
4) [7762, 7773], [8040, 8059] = -6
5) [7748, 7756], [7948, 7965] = -3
